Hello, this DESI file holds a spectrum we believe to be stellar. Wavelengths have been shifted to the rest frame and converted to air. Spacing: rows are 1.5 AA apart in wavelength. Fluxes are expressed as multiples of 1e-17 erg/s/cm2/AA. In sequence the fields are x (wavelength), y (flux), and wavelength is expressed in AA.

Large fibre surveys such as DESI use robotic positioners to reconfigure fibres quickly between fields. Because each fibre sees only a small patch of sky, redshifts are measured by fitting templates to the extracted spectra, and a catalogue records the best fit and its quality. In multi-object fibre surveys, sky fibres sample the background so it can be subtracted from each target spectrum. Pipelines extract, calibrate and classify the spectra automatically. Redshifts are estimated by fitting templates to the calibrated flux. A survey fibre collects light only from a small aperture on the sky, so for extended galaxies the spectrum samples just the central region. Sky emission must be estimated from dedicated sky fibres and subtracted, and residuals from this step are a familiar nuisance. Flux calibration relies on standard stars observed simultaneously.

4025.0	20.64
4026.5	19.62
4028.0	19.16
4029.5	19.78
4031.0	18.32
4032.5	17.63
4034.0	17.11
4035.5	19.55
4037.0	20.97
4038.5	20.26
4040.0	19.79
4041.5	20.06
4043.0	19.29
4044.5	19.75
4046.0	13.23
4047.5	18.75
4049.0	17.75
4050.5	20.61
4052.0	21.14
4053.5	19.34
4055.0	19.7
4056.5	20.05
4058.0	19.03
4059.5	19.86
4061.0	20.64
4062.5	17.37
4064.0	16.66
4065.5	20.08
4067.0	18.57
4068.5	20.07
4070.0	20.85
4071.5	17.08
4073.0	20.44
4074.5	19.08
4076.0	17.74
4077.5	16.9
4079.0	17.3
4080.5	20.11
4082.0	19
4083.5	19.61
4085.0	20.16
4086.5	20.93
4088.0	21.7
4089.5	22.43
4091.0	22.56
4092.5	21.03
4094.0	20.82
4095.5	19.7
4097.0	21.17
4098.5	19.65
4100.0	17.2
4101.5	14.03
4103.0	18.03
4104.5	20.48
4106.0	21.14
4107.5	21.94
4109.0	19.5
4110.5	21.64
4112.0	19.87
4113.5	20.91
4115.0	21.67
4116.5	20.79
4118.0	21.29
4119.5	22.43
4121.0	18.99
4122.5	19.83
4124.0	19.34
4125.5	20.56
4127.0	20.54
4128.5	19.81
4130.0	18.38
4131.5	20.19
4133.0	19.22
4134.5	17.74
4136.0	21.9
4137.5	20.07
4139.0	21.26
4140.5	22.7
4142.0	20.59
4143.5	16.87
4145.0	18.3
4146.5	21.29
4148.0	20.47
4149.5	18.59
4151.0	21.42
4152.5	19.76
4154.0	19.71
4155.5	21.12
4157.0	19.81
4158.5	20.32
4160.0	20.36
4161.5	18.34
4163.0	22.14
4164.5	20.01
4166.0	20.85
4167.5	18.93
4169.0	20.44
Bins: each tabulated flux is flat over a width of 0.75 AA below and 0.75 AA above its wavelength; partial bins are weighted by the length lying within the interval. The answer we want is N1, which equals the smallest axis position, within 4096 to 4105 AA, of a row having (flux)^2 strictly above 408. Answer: 4097.0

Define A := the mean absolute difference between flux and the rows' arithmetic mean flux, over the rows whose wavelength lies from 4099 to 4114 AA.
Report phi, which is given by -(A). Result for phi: -1.8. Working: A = 1.83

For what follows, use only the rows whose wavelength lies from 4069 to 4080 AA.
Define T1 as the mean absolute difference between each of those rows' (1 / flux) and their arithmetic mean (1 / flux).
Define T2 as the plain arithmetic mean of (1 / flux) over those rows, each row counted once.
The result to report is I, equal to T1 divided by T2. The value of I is 0.07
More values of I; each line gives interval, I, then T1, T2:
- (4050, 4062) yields 0.03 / 0.001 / 0.0499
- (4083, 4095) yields 0.04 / 0.002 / 0.0474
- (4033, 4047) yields 0.11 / 0.006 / 0.0539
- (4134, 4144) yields 0.09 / 0.004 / 0.0501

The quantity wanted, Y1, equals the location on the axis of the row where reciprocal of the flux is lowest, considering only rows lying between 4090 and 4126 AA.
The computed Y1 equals 4091.0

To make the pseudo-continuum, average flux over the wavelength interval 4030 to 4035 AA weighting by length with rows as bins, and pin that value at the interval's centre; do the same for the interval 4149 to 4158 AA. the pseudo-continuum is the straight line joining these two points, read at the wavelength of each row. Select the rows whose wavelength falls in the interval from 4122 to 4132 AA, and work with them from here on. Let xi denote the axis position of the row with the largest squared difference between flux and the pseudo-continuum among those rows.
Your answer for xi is 4130.0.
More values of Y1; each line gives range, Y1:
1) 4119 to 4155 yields 4140.5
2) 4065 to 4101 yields 4091.0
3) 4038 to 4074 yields 4052.0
